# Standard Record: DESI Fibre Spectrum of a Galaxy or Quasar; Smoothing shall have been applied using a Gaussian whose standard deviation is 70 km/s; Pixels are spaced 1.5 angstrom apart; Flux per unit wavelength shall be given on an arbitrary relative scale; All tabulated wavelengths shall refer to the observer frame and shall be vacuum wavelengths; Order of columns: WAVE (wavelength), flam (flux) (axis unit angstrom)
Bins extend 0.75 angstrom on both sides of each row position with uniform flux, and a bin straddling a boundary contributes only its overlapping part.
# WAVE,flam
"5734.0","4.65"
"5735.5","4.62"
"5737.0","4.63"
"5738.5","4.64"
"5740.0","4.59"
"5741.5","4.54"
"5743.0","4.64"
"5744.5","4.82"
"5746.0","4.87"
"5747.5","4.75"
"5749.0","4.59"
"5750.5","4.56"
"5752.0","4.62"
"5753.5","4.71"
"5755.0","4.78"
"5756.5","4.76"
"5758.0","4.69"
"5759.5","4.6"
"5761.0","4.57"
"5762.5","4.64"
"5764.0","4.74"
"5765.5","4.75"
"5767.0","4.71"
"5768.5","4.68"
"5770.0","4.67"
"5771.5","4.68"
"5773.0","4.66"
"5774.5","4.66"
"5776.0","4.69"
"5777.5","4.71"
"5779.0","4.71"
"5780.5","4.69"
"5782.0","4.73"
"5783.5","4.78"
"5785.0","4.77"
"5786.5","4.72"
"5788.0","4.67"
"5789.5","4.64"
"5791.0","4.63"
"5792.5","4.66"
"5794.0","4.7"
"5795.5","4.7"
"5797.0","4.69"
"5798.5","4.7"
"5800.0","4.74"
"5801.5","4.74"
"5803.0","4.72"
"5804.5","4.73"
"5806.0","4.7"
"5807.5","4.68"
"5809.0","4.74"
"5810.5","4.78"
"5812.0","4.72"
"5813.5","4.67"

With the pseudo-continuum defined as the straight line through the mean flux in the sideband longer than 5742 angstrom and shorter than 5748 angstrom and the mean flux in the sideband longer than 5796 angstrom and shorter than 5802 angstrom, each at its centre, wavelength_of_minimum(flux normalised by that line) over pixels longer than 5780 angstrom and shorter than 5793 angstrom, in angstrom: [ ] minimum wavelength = 5791.0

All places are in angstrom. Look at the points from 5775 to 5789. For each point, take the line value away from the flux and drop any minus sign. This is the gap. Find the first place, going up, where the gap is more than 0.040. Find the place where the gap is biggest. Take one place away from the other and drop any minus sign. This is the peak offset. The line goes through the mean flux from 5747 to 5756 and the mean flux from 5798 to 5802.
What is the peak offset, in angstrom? 0.0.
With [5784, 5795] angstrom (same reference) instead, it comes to 6.0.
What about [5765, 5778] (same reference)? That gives 0.0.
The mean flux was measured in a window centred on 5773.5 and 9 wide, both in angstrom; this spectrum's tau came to 4.68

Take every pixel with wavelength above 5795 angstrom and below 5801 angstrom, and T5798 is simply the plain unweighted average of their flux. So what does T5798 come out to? 4.71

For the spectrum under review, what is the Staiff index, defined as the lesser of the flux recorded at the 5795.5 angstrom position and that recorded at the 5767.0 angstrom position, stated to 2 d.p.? 4.70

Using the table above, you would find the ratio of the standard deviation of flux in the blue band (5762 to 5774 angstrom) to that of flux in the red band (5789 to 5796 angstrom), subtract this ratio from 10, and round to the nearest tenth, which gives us 8.8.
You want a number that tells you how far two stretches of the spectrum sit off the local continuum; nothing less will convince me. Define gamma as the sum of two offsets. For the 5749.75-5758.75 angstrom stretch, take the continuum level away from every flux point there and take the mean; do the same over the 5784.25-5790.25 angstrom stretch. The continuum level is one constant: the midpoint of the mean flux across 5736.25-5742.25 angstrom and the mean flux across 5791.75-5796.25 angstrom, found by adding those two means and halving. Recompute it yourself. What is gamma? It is 0.100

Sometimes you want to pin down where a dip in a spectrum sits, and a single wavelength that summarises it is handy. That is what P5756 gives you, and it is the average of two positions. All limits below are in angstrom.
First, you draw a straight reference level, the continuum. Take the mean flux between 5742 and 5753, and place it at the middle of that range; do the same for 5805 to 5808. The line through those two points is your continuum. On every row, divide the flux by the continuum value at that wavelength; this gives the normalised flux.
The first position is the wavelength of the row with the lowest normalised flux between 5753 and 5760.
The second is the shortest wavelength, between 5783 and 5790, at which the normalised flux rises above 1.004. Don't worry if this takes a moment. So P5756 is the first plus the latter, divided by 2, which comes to 5771.5 angstrom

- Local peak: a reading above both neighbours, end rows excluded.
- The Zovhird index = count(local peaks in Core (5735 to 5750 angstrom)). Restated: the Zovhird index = 2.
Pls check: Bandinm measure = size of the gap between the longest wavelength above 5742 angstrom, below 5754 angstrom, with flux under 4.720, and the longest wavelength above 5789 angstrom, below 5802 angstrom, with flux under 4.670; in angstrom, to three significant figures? 39.0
